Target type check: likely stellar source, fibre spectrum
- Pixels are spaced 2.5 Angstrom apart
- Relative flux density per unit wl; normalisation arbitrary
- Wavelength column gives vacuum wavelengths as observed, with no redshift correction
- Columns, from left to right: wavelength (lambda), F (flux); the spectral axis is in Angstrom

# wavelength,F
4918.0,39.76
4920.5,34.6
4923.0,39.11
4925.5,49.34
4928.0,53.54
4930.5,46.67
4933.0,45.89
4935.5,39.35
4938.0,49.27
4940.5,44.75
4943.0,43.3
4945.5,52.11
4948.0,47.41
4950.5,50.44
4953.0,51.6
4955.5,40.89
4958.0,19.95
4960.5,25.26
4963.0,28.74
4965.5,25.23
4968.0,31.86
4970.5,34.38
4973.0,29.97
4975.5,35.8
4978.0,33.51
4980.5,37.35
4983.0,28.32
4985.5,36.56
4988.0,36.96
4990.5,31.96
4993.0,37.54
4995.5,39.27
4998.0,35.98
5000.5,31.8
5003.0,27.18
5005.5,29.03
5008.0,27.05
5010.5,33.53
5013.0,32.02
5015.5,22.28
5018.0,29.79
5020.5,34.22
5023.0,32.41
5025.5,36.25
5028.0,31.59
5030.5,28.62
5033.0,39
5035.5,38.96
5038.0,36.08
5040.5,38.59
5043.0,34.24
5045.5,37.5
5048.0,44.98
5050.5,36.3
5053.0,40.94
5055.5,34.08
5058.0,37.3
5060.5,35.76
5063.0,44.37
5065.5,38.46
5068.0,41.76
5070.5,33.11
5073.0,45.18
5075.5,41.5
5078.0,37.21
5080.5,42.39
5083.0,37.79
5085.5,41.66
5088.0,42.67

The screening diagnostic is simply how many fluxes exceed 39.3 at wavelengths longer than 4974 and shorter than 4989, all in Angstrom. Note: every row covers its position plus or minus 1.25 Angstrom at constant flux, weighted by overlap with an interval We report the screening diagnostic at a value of 0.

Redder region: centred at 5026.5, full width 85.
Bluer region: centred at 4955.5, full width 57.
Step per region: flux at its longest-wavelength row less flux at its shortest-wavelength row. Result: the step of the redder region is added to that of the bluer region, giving -20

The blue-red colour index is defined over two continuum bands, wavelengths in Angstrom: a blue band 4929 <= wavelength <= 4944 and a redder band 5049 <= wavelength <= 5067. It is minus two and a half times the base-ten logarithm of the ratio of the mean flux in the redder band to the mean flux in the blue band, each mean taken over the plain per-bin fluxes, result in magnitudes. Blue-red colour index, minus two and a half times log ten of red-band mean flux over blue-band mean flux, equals 0.18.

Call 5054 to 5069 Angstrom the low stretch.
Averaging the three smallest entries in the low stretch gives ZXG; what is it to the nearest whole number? 36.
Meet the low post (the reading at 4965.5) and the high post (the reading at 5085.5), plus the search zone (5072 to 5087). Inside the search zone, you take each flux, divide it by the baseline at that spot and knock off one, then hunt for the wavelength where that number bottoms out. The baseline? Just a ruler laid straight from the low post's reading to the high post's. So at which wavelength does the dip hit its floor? 5083.0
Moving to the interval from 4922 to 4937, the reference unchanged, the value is 4935.5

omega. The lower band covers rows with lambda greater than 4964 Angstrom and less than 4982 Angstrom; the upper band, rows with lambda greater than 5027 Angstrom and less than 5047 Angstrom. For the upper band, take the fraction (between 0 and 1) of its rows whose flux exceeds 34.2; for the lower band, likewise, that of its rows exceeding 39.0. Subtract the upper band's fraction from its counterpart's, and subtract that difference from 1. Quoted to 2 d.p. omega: 1.75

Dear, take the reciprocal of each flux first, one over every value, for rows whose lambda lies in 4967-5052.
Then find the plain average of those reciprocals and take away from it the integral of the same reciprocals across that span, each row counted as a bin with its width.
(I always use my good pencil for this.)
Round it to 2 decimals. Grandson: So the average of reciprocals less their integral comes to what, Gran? -2.53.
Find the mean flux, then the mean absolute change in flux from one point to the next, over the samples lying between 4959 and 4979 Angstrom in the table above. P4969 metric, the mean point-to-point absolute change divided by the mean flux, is 0.13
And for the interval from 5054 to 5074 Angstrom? 0.16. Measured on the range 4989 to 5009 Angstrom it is 0.10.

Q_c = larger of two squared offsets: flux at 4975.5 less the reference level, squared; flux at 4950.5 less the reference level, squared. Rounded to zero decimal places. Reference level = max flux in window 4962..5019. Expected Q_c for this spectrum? 125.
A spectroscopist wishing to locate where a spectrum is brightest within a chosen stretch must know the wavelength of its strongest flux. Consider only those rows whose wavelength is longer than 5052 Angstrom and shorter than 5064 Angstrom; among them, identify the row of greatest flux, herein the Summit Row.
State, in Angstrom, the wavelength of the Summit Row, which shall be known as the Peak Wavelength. 5063.0 Angstrom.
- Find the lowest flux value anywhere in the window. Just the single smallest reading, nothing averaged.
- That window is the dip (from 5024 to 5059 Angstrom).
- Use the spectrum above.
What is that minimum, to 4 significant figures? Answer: 28.62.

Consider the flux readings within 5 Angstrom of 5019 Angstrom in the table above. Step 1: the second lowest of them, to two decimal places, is 29.79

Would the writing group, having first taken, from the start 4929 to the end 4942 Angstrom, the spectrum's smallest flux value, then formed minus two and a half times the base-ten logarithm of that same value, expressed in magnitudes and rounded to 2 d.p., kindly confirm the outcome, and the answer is -3.99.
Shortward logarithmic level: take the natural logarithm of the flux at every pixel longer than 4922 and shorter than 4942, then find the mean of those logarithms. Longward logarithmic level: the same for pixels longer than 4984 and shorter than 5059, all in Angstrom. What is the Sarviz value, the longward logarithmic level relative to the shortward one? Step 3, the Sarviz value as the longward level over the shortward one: 0.92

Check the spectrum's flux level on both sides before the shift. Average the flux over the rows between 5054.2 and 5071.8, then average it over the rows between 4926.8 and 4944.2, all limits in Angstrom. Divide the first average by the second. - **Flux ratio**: 0.82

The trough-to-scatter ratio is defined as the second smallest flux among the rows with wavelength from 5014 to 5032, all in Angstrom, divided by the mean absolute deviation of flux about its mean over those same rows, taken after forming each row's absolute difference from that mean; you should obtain 8.7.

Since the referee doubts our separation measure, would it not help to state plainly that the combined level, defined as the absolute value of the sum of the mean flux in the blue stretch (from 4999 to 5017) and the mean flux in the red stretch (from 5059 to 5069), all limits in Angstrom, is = 69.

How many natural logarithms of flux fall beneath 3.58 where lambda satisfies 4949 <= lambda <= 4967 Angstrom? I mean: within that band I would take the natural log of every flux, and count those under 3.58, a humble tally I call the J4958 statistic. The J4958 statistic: 4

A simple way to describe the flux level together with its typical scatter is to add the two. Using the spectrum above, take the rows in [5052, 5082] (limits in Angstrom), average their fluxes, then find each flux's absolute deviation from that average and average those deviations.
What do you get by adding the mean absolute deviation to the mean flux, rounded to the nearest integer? 43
